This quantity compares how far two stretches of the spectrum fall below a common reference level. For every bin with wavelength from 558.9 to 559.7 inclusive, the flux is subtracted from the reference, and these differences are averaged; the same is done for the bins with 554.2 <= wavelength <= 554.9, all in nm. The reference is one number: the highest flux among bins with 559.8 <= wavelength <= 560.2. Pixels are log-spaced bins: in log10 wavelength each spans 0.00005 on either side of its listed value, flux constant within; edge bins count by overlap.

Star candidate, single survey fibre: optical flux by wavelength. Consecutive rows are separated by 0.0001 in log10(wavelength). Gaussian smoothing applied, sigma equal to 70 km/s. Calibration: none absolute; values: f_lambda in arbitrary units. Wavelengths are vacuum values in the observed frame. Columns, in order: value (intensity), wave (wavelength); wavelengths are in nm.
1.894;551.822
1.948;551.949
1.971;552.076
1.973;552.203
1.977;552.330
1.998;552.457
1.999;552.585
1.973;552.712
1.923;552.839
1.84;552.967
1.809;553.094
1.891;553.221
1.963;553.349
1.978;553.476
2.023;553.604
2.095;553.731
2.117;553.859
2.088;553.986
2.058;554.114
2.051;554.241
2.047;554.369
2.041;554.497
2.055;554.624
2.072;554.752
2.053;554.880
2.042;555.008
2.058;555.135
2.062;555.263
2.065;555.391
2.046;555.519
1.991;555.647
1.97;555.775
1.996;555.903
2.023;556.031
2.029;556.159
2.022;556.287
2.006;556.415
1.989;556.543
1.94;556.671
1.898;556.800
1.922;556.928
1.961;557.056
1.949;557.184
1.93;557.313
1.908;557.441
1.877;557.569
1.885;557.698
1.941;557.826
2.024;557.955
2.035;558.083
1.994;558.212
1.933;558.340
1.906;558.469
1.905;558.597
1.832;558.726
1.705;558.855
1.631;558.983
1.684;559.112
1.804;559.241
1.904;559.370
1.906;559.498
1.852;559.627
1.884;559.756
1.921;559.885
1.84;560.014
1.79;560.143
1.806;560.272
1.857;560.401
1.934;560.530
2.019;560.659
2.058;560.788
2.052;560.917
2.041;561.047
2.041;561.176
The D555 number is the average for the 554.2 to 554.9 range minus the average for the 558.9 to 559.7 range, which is -0.26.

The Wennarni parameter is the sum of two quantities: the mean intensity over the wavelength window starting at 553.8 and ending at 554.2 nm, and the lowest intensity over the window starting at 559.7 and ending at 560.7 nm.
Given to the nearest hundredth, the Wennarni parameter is 3.88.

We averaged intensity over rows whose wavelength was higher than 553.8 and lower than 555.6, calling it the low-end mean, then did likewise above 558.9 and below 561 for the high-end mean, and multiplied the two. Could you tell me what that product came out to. 3.86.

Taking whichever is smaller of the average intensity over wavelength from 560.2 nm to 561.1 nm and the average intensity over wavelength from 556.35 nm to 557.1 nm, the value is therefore 1.95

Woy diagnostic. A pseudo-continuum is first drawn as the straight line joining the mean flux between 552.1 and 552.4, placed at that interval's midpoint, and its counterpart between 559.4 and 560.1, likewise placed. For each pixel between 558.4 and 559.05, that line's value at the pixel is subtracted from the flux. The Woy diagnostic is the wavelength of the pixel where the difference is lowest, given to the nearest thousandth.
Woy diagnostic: 558.983 nm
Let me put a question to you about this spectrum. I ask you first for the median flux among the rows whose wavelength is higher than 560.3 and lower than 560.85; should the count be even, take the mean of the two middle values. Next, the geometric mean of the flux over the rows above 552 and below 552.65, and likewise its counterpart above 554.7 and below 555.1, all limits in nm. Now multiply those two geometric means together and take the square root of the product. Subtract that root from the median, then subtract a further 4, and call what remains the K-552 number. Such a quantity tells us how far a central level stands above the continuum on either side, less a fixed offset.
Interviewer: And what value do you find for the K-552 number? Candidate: -4.04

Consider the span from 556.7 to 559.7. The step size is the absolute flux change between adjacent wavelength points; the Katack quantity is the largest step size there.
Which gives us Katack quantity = 0.13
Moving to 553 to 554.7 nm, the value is 0.08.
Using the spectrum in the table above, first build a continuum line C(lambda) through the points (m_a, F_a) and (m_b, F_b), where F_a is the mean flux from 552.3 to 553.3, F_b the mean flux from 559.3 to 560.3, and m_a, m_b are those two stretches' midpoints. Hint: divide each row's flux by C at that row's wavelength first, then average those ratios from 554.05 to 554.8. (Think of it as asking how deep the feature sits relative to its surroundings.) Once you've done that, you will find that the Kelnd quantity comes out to 1.075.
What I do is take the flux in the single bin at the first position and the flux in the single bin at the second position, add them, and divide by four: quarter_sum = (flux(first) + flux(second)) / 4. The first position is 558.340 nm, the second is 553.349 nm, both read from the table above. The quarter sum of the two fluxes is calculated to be 0.97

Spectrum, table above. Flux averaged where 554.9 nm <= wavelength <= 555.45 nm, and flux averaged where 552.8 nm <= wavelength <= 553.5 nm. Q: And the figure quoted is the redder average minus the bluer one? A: 0.16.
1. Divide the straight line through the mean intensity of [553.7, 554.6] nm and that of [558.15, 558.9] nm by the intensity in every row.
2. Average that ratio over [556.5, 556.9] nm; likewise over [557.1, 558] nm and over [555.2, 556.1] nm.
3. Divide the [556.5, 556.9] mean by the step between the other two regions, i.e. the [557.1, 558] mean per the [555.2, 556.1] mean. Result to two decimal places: 1.01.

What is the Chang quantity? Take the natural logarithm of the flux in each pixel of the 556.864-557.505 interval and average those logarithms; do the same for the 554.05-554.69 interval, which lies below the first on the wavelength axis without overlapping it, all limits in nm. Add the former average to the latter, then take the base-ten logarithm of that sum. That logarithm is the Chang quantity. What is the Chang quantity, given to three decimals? 0.139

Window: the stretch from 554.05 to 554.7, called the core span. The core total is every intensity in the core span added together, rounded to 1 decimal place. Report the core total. 10.3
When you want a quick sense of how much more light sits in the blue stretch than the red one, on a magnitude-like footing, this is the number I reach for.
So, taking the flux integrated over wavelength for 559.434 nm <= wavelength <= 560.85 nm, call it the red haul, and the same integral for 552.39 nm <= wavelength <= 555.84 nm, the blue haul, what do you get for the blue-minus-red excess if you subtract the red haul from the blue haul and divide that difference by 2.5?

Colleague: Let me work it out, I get 1.7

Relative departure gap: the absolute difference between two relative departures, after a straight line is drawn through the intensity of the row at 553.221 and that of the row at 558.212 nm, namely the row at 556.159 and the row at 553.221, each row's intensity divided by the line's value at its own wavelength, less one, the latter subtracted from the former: 0.040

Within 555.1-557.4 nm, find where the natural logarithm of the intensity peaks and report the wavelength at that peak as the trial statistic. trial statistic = 555.391 nm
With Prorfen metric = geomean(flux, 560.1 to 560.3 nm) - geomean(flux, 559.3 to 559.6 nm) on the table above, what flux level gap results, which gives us -0.107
